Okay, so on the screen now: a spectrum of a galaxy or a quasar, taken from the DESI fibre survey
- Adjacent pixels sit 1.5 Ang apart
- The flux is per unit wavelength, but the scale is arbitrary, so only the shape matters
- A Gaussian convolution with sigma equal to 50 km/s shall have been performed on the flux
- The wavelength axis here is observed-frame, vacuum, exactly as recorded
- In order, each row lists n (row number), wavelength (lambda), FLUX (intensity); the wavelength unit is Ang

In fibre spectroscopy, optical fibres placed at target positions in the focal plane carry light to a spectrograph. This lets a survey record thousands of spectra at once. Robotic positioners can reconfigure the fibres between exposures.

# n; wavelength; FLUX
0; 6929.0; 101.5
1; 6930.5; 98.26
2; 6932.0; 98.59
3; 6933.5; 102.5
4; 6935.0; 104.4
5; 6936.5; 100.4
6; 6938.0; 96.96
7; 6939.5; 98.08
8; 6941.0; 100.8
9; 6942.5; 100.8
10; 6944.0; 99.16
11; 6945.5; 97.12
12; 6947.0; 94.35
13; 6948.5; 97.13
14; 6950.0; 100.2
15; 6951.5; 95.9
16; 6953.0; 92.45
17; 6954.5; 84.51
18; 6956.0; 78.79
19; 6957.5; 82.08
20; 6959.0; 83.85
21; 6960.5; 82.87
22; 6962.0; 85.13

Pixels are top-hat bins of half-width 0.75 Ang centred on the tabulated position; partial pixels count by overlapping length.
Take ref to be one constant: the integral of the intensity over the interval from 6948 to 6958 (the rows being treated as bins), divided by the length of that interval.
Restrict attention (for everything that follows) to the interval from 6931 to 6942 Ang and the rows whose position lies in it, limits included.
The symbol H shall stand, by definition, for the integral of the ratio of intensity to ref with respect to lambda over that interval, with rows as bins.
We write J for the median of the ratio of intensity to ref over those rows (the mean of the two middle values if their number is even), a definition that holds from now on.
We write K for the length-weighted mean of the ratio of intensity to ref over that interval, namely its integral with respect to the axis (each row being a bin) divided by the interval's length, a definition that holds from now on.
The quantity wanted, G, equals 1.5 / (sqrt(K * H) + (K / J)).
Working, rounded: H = 12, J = 1.11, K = 1.11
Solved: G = 0.32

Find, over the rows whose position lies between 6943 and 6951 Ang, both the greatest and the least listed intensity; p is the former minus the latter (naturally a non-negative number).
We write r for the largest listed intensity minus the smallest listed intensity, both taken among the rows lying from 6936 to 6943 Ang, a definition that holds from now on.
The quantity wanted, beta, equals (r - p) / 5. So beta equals -0.4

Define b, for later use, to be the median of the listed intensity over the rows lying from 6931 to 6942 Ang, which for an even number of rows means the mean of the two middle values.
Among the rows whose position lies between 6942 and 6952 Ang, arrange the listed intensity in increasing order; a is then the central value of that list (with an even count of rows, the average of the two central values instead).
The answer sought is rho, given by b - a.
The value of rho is 3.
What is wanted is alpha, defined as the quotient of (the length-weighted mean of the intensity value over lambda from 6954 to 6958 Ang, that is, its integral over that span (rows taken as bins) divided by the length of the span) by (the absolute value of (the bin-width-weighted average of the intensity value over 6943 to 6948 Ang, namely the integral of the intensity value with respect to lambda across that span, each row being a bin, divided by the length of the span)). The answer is 0.84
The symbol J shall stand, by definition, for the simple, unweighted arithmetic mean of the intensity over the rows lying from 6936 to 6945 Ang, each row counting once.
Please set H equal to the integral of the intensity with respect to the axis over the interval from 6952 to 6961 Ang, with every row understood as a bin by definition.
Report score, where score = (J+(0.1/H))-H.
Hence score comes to -661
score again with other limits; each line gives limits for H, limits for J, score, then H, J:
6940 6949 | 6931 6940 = -784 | 884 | 100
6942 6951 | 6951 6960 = -796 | 882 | 86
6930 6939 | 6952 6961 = -818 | 902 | 84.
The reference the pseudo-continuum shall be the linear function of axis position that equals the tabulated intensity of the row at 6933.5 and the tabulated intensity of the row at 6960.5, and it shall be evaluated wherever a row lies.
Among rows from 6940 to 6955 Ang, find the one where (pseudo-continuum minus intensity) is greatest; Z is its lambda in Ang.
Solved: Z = 6954.5 Ang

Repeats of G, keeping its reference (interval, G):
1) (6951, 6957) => 0.45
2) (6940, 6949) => 0.35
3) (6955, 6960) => 0.50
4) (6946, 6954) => 0.38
